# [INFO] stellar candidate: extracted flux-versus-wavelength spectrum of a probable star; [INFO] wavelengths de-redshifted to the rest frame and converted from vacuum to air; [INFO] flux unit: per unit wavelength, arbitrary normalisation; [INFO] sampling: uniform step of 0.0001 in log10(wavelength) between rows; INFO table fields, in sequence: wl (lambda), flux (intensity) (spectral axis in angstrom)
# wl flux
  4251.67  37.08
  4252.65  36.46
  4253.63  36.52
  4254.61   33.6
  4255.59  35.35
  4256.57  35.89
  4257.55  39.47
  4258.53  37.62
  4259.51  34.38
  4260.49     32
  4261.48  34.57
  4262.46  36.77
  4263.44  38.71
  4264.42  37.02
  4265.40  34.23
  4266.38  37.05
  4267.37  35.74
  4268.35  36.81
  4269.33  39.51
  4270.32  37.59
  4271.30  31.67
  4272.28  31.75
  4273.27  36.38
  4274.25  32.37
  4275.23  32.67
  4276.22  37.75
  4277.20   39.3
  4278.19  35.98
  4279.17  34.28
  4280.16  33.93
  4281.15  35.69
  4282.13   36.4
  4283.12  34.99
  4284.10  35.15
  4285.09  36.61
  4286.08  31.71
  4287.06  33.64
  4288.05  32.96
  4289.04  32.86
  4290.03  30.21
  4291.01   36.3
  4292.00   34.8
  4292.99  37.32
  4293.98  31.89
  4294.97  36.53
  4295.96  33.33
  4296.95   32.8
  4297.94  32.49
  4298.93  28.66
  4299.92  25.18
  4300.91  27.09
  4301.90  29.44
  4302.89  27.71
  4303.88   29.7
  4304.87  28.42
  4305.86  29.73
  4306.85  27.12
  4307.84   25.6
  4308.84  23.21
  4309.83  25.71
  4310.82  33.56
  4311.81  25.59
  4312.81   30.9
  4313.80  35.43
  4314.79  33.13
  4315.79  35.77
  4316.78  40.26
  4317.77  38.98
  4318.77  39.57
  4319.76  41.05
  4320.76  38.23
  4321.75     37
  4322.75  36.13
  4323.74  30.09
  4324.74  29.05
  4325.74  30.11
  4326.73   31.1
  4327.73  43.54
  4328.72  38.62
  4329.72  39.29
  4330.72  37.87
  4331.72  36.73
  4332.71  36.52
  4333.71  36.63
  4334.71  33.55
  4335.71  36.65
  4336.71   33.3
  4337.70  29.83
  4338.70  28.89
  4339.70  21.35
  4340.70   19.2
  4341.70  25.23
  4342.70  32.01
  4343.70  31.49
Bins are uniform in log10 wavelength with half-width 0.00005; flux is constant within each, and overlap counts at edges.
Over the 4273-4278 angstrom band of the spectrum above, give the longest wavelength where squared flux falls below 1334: 4275.23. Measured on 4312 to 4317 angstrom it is 4315.79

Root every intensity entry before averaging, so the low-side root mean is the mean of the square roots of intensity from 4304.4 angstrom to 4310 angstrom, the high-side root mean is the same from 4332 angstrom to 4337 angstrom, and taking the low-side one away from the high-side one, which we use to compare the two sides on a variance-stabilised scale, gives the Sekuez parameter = 0.79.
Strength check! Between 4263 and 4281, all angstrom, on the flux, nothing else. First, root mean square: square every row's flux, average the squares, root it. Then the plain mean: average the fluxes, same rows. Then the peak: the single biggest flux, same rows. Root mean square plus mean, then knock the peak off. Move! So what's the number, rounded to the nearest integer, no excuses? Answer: 32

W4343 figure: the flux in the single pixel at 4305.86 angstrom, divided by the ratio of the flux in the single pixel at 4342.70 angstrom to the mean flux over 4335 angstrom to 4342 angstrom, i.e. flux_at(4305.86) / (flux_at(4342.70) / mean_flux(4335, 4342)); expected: 26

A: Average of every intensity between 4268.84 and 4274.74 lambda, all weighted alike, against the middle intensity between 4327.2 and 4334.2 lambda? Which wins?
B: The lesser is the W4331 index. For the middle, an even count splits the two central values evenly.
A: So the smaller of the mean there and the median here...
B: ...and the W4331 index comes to 34.9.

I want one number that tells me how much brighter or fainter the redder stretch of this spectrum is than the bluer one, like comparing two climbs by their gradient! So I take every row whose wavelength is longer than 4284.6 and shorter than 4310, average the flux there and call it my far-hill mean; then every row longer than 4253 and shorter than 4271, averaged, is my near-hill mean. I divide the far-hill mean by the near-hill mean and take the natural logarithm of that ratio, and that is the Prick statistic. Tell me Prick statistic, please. -0.16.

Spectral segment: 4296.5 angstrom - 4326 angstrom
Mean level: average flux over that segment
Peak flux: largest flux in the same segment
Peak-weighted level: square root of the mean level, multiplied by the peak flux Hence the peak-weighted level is 231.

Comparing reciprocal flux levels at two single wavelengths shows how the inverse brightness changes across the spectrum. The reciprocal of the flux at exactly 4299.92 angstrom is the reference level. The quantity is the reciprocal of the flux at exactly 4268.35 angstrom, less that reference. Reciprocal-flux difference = -0.013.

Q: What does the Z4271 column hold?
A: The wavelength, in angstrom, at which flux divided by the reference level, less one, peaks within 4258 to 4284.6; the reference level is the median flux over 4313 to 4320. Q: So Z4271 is 4269.33 angstrom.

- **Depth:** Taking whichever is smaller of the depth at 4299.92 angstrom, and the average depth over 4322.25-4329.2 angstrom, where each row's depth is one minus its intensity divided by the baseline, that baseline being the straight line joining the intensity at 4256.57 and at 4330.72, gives 0.10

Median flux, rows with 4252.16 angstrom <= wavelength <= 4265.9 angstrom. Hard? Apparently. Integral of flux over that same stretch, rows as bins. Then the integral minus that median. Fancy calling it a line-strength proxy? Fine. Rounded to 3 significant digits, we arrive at 457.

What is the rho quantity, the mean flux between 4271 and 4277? 34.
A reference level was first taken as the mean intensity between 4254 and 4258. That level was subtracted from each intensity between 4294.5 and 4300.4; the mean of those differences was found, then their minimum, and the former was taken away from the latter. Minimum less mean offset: -6.3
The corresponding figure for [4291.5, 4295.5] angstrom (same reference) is -3.2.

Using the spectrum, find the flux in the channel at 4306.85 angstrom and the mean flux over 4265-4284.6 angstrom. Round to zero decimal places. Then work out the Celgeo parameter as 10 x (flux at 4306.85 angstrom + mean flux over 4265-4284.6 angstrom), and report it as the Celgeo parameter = 626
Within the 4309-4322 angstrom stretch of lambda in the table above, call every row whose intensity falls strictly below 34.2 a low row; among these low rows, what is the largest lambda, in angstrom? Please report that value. 4314.79 angstrom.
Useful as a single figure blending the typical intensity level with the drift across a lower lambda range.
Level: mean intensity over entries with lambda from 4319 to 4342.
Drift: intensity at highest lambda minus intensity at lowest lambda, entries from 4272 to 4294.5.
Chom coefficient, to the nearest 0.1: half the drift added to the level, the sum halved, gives 16.8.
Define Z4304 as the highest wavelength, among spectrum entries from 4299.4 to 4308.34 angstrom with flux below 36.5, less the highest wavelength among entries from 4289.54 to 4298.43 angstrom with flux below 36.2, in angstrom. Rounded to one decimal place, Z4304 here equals 9.9 angstrom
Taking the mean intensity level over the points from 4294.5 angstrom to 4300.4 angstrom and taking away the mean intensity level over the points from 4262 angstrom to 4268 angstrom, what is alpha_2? -5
